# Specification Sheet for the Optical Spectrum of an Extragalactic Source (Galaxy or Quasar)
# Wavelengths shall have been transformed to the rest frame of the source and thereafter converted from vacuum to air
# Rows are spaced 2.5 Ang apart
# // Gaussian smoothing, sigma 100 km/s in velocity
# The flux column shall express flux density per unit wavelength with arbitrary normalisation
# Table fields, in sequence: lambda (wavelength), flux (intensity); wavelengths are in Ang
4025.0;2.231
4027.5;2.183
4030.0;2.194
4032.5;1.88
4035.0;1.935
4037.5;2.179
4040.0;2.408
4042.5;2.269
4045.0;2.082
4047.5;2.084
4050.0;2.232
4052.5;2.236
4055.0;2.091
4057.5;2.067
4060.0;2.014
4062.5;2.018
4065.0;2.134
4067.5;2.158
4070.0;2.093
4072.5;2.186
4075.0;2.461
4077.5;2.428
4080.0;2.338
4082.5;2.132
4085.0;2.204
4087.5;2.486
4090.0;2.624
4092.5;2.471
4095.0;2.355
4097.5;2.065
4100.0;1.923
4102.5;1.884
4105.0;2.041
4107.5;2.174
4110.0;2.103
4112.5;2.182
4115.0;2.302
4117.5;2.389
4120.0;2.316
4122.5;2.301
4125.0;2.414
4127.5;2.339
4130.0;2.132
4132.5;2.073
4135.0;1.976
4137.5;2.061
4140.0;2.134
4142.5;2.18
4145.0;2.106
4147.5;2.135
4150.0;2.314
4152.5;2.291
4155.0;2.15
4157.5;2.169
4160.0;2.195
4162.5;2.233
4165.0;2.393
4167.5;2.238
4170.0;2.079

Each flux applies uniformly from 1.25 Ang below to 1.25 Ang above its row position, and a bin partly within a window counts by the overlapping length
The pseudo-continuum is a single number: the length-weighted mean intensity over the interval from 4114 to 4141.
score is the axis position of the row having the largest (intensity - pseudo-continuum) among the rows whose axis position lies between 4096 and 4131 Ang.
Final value 4125.0 Ang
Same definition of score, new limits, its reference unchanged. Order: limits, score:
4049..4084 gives 4075.0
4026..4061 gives 4040.0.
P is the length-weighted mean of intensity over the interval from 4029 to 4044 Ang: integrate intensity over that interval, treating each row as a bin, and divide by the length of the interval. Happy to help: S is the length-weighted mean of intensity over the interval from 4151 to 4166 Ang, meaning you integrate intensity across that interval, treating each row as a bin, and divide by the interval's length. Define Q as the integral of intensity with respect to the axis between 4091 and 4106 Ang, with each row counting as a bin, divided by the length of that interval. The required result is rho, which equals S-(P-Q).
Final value 2.23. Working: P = 2.14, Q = 2.13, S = 2.24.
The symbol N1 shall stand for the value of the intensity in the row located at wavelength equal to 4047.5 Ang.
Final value 2.084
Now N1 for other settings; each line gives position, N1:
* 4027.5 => 2.183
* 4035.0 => 1.935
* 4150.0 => 2.314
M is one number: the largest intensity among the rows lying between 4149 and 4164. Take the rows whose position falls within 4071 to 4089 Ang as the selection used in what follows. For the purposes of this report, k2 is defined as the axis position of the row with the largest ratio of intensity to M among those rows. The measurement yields 4087.5 Ang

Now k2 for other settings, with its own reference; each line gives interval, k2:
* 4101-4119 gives 4117.5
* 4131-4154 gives 4150.0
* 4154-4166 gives 4165.0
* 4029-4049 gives 4040.0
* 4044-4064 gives 4052.5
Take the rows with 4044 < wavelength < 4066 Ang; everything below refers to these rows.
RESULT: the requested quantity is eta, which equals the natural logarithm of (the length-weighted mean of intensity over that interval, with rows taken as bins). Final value 0.74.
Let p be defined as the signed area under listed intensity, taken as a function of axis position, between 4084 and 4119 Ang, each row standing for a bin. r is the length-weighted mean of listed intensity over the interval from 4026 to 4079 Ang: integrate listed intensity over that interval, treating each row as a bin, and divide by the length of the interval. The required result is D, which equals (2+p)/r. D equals 37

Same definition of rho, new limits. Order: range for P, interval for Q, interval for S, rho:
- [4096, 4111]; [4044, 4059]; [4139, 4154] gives 2.29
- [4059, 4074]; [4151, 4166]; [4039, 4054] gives 2.34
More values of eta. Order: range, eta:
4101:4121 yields 0.77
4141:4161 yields 0.78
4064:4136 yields 0.80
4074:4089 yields 0.85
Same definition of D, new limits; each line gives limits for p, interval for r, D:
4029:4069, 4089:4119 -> 39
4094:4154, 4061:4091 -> 58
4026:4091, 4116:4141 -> 65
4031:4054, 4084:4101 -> 22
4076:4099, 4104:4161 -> 25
